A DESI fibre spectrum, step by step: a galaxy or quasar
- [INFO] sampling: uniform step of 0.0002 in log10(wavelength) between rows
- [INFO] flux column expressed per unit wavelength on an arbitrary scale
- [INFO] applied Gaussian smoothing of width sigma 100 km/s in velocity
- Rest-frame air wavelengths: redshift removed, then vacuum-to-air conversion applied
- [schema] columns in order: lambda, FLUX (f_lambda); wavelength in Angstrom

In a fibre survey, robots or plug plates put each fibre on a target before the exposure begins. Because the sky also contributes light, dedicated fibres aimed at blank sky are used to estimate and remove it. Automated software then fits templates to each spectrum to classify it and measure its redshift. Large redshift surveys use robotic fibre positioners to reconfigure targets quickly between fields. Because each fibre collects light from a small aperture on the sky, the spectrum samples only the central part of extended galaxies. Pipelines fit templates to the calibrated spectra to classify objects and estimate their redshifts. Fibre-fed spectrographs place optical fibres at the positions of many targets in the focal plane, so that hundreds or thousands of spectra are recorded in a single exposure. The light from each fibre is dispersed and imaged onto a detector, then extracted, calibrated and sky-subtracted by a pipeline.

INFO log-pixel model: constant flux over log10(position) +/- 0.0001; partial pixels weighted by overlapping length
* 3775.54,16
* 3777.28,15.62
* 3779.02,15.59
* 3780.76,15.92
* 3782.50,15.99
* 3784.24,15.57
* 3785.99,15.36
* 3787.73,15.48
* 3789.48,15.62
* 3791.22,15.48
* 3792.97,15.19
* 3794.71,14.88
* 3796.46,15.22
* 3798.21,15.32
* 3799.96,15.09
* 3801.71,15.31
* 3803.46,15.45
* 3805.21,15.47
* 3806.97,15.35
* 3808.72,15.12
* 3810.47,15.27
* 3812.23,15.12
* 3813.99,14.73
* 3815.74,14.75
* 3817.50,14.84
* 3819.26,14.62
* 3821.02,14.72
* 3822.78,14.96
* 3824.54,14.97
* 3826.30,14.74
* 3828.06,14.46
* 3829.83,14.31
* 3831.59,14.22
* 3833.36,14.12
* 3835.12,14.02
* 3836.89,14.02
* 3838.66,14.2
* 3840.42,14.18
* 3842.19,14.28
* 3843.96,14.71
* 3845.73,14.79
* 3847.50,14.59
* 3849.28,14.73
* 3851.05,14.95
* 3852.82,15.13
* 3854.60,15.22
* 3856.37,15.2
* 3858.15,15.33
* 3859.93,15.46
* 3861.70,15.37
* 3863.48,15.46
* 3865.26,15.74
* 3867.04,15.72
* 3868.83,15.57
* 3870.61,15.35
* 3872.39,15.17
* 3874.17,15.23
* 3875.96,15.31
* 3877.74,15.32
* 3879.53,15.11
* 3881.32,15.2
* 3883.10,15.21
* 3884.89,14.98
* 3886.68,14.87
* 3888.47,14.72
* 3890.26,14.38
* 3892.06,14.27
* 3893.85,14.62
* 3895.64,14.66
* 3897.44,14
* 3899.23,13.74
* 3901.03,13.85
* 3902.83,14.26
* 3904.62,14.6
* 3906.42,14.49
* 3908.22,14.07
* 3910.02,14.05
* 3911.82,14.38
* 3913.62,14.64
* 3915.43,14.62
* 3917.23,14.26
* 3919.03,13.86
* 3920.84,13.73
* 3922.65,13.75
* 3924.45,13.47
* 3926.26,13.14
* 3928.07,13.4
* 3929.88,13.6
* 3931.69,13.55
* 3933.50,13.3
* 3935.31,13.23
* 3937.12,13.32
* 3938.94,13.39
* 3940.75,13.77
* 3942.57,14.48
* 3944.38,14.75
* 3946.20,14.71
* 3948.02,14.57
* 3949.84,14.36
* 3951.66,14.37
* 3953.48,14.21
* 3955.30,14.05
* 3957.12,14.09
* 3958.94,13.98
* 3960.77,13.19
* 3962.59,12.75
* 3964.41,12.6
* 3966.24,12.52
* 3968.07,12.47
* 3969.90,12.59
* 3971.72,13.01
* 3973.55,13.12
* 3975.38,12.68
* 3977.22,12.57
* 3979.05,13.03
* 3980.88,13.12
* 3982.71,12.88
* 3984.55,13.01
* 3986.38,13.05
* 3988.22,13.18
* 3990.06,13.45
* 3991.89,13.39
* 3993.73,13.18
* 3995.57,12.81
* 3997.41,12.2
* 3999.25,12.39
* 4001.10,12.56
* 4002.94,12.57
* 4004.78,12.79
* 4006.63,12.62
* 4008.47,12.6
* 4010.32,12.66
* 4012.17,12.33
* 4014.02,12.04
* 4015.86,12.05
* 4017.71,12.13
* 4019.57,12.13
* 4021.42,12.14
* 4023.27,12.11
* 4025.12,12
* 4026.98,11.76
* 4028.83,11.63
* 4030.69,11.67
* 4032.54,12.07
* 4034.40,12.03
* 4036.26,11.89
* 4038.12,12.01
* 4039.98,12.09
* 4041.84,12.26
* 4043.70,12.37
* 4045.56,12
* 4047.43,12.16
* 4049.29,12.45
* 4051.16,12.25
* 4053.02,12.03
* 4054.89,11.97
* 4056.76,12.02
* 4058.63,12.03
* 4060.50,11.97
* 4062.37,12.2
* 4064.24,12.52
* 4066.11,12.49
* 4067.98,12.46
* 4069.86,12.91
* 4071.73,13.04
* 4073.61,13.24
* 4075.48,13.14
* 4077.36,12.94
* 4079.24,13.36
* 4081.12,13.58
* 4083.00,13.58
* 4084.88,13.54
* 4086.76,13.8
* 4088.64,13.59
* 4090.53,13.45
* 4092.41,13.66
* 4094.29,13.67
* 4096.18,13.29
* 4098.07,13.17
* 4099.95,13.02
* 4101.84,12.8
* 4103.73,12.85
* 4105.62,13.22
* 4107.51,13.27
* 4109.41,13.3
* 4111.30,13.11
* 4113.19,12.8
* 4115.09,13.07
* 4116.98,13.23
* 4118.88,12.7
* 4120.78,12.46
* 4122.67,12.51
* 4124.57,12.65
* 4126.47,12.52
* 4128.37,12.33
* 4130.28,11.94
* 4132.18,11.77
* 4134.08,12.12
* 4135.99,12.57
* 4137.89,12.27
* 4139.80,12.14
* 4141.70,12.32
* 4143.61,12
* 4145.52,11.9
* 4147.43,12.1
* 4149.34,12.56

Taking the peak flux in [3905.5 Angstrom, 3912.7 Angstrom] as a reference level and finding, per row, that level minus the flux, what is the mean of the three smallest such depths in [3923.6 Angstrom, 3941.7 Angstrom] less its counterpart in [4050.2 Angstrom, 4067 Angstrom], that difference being -1.2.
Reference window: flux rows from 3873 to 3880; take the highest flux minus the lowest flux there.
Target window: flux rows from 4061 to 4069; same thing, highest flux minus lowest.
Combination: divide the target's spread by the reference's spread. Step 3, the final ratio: 1.5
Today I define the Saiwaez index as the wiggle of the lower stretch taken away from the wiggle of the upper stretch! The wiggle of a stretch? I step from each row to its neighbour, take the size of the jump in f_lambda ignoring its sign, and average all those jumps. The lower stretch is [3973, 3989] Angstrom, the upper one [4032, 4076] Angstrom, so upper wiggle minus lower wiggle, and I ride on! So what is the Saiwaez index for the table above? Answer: -0.050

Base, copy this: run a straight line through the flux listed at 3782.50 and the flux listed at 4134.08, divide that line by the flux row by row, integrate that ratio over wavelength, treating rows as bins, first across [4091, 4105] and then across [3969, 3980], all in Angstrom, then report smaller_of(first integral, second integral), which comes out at 11.9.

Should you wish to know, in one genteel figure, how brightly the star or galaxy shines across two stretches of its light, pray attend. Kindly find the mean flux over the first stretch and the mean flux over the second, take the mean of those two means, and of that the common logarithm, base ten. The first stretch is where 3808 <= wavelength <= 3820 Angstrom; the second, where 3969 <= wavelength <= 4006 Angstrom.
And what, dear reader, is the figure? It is 1.143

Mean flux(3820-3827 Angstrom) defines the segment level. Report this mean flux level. 14.8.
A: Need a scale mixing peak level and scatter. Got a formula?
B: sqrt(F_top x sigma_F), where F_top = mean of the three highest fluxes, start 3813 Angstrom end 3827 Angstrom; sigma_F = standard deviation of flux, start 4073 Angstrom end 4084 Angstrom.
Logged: 1.9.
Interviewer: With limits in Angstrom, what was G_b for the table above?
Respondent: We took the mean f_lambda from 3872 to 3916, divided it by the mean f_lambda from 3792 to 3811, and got 0.96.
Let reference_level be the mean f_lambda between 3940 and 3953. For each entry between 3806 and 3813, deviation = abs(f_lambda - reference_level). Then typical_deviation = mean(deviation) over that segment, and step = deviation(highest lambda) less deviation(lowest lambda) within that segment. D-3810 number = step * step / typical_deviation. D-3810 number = 0.067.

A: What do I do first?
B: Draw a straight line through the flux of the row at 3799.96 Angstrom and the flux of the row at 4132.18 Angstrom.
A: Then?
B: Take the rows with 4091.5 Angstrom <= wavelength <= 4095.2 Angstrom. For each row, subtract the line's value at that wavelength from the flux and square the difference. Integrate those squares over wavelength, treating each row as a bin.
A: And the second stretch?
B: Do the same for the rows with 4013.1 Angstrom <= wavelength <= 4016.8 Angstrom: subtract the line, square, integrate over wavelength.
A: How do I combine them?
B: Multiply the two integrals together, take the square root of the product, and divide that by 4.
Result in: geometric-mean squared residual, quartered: 1.3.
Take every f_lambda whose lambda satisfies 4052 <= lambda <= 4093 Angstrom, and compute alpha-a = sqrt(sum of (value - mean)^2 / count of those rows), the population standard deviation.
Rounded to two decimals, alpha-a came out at 0.64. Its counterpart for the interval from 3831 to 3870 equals 0.57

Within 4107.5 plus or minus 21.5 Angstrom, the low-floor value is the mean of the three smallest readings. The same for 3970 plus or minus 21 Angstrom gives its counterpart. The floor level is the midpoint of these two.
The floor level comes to 12.5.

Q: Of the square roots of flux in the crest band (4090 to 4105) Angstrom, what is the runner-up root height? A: 3.70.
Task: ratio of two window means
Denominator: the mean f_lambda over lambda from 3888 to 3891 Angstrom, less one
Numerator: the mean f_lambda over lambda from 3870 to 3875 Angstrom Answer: 1.13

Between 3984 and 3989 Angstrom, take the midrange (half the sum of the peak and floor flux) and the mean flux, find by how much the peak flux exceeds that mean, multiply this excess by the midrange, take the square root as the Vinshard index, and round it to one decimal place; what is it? 1.1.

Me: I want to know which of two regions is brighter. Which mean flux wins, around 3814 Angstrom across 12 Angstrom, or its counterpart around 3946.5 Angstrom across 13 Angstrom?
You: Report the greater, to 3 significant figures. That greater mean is 14.9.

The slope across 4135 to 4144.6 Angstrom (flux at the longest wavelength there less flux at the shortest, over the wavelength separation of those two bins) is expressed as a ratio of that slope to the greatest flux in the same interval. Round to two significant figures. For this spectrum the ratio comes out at -0.0060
